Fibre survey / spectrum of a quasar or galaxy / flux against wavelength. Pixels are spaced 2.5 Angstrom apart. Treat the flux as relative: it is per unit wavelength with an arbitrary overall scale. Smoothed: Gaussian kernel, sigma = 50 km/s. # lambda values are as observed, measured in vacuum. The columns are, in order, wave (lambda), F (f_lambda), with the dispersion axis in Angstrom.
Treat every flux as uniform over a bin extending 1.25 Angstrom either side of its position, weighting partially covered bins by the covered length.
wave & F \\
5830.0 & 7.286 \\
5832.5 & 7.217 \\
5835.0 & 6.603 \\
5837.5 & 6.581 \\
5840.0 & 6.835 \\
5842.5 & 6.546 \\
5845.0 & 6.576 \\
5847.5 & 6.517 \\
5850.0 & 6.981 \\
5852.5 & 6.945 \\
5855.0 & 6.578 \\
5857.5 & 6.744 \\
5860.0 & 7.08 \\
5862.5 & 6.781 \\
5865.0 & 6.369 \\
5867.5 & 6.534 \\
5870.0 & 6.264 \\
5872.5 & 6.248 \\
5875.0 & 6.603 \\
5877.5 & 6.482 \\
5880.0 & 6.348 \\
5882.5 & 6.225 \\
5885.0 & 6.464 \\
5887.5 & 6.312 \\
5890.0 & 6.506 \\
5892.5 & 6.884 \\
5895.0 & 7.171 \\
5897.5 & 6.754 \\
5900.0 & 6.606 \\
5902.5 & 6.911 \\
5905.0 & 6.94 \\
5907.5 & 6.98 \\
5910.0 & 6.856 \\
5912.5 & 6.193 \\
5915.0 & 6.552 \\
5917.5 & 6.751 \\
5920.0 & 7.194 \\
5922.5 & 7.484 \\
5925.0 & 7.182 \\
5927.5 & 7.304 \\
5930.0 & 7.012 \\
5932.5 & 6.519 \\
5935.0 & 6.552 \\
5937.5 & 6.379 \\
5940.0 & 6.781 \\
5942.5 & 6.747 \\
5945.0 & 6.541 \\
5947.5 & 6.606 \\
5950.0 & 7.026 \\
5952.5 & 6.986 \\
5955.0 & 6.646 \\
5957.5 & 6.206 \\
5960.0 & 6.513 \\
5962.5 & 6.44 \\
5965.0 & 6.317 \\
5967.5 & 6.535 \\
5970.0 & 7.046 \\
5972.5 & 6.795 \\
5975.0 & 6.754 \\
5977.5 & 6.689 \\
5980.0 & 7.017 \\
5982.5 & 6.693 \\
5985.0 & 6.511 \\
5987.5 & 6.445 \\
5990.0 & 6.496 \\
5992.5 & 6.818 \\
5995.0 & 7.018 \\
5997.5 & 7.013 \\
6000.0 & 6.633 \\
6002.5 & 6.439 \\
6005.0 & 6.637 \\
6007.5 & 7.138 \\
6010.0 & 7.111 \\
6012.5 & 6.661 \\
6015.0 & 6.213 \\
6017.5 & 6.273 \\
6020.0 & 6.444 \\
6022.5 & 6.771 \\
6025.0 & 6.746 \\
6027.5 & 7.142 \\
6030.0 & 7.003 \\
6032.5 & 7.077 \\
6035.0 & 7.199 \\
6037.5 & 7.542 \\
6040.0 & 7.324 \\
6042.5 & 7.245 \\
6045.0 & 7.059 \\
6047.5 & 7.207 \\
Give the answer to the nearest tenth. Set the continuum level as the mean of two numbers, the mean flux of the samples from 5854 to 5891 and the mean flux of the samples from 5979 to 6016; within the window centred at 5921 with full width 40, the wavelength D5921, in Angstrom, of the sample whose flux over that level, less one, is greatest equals 5922.5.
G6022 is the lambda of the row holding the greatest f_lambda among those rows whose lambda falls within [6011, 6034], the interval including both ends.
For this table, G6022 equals 6027.5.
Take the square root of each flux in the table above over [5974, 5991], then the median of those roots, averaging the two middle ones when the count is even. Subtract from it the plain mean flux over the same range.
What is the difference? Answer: -4.07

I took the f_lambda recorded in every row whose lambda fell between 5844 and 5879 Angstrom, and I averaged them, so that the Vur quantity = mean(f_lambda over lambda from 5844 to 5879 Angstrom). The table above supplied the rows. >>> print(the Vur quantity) 6.62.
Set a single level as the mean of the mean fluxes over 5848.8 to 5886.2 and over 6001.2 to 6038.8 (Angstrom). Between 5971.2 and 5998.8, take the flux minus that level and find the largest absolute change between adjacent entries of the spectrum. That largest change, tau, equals 0.33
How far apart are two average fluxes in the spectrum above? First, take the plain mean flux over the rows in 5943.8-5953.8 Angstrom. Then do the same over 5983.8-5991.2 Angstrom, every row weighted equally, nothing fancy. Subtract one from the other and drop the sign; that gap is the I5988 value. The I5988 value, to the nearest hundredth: 0.31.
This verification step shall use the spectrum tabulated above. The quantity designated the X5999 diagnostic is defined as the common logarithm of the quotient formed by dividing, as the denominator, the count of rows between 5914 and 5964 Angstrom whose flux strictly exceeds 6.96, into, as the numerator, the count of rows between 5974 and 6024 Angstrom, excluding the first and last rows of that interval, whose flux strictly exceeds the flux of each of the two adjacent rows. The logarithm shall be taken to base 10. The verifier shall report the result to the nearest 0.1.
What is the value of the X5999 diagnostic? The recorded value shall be -0.4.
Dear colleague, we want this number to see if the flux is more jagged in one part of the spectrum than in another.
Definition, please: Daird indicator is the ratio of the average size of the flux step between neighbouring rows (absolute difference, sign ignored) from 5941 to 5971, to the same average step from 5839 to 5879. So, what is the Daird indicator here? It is 1.11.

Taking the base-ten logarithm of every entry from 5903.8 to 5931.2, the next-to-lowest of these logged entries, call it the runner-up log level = 0.816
